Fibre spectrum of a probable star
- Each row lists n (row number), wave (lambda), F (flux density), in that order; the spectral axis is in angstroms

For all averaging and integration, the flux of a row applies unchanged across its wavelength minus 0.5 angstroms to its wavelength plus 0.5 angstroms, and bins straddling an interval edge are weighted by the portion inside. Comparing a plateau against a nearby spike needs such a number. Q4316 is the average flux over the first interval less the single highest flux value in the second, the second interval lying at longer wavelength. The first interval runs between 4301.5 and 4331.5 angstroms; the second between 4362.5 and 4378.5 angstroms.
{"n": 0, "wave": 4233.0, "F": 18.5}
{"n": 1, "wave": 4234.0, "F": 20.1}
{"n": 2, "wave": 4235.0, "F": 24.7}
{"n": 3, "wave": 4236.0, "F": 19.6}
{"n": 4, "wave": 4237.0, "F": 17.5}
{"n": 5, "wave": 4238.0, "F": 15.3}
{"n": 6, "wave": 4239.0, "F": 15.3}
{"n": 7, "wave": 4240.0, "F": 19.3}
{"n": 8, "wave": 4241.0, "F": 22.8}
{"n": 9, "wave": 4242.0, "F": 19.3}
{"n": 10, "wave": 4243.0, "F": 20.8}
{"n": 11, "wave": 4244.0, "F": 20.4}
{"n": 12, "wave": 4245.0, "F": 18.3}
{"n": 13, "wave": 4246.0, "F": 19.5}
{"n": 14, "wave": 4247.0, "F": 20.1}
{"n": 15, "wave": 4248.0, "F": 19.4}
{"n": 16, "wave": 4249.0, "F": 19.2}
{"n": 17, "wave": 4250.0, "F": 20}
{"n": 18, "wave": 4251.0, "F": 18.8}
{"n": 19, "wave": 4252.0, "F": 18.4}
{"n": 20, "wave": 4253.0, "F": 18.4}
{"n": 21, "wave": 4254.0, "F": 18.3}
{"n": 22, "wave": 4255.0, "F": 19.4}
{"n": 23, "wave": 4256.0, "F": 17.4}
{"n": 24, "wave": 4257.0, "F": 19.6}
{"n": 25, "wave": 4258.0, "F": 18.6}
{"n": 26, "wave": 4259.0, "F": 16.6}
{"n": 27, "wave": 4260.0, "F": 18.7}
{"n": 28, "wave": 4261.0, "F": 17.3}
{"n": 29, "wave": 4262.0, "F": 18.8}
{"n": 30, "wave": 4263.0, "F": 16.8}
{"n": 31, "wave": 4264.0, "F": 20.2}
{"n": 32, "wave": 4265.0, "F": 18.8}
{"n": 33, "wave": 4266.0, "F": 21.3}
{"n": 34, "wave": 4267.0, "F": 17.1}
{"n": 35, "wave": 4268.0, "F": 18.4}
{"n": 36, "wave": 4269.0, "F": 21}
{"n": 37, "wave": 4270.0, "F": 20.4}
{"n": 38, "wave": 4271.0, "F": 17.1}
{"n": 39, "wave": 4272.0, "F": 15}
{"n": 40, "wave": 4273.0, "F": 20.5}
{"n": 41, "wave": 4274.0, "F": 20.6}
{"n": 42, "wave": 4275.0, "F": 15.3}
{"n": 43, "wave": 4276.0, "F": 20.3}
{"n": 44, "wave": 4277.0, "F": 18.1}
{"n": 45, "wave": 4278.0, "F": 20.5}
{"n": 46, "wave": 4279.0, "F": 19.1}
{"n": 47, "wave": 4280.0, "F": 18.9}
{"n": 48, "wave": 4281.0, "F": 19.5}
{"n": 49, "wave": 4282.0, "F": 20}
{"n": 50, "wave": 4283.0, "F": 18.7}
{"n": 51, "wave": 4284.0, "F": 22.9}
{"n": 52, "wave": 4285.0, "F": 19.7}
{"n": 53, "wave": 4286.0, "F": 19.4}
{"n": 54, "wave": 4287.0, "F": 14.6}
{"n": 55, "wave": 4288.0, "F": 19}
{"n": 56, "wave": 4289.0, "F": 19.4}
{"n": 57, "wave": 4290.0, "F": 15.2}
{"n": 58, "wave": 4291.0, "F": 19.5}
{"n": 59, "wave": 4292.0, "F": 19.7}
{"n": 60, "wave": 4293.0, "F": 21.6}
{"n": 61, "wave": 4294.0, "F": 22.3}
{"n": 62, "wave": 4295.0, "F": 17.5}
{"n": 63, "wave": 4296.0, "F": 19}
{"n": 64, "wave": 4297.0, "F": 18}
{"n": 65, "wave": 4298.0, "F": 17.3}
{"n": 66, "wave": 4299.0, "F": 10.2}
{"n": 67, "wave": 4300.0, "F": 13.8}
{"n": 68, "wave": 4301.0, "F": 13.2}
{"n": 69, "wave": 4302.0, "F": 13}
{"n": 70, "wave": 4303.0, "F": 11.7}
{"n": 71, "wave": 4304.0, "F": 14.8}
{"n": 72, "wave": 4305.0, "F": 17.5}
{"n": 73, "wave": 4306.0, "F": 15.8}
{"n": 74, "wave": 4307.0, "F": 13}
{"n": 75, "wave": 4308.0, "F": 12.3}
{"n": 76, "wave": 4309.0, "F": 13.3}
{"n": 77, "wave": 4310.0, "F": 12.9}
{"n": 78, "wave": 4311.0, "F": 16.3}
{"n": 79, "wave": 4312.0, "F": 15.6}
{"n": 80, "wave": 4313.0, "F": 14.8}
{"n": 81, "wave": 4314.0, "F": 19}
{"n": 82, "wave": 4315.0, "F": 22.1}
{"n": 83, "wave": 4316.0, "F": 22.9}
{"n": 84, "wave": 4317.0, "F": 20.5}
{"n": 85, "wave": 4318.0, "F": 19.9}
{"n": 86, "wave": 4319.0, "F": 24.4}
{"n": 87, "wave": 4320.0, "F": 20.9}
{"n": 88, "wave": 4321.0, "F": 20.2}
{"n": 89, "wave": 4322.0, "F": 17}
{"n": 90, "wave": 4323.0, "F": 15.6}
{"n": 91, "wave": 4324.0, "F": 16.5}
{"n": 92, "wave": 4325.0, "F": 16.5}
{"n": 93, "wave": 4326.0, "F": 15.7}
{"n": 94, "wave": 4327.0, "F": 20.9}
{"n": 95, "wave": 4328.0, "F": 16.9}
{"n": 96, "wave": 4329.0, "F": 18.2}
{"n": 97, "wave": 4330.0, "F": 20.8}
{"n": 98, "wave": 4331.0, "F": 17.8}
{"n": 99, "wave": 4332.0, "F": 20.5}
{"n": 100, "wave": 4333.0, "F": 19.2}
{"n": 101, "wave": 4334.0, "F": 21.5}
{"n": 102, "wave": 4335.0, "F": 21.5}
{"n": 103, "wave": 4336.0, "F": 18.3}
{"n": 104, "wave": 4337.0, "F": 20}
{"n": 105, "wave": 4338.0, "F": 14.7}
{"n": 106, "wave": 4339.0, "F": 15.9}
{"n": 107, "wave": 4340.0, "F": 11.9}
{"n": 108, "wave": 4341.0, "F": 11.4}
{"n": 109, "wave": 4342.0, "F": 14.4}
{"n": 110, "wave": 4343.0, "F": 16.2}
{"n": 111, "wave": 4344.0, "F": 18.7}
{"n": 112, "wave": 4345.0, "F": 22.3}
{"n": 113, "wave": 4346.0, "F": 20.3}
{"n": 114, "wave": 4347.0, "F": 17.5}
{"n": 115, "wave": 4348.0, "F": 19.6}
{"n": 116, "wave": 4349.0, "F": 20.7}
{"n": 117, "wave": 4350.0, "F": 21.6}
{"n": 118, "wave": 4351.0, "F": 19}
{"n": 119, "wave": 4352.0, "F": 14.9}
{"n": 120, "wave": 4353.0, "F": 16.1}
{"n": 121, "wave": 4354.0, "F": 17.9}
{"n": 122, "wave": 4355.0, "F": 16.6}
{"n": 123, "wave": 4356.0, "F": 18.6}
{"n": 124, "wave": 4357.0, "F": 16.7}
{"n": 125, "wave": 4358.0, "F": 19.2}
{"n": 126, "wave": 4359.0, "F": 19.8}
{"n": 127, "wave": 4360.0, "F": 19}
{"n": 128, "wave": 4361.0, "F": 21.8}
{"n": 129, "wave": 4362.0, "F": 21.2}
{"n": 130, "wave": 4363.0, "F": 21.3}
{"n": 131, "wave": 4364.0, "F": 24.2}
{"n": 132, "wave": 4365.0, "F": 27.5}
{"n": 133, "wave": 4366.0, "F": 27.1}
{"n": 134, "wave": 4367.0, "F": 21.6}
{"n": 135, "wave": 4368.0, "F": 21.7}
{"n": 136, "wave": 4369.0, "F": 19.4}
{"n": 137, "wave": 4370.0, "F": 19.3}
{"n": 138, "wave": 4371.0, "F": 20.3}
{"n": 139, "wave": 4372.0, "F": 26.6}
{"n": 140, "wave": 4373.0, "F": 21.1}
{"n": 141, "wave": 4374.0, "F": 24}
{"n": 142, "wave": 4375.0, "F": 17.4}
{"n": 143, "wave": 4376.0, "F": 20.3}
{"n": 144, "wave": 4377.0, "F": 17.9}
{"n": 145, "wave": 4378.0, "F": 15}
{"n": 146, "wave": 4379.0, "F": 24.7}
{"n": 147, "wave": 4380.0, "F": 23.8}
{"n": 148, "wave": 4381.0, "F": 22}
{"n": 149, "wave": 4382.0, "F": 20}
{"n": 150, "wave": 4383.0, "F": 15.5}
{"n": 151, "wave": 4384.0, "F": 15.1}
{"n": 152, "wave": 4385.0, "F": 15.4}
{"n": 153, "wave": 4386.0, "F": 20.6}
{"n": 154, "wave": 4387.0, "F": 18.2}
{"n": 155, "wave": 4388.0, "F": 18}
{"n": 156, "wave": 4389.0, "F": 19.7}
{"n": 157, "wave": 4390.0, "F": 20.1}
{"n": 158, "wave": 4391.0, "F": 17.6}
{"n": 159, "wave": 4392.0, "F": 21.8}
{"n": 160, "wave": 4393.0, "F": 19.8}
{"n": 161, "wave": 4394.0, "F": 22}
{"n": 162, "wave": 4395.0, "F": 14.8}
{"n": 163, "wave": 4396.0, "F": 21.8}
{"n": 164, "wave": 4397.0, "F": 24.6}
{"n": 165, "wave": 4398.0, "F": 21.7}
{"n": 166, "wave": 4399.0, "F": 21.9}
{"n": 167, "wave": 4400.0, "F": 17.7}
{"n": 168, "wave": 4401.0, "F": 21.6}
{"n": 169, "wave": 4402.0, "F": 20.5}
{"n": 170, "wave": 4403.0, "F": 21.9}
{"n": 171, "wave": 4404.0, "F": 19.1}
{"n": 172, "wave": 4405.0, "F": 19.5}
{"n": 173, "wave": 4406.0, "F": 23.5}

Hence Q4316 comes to -10.3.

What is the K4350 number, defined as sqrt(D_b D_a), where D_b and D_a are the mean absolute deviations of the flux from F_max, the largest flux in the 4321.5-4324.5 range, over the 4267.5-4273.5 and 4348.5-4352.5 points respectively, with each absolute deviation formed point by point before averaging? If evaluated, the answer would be 2.7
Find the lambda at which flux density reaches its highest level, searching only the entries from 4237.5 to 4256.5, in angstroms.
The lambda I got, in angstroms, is 4241.0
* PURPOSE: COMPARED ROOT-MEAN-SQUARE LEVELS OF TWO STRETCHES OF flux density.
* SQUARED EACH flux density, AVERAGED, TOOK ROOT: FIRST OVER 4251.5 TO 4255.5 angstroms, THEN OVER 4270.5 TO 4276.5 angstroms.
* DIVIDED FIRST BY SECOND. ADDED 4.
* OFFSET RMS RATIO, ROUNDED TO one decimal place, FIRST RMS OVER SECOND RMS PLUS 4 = 5.0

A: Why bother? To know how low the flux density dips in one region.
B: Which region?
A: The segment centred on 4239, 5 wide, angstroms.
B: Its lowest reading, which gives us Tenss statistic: 15.3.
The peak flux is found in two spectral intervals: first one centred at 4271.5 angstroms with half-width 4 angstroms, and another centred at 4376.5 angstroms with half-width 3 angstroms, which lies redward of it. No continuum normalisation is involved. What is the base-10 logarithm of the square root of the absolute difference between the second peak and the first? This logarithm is 0.28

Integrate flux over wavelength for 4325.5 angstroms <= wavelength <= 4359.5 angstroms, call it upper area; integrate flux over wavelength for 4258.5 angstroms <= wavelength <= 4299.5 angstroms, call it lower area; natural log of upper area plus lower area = 7.23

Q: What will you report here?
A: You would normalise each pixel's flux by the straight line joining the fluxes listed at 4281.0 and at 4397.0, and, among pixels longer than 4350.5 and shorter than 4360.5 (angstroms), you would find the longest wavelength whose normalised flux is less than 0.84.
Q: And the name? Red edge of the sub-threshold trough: 4360.0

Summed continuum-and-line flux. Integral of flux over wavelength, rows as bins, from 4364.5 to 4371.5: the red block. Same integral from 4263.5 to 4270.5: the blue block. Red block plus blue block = 294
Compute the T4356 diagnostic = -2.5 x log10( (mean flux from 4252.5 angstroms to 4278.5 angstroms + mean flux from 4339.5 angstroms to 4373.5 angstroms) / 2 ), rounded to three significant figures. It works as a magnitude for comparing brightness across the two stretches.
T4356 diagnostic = -3.20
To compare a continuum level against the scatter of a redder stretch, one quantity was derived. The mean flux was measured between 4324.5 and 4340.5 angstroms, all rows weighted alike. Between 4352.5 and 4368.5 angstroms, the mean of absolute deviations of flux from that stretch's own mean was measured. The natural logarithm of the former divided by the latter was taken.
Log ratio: 1.92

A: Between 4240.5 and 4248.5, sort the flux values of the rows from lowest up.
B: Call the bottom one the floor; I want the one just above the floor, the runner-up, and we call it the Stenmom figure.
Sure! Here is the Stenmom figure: 19.3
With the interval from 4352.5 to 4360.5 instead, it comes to 16.6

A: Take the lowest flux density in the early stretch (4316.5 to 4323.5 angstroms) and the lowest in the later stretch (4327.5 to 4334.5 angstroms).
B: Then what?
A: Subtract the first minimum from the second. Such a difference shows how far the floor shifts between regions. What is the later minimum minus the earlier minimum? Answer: 1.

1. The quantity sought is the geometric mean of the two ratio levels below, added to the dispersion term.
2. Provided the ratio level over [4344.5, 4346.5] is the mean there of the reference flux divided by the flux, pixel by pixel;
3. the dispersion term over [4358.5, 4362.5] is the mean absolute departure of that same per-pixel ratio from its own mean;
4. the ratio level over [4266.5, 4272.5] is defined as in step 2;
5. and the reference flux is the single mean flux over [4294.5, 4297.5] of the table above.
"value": 0.98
